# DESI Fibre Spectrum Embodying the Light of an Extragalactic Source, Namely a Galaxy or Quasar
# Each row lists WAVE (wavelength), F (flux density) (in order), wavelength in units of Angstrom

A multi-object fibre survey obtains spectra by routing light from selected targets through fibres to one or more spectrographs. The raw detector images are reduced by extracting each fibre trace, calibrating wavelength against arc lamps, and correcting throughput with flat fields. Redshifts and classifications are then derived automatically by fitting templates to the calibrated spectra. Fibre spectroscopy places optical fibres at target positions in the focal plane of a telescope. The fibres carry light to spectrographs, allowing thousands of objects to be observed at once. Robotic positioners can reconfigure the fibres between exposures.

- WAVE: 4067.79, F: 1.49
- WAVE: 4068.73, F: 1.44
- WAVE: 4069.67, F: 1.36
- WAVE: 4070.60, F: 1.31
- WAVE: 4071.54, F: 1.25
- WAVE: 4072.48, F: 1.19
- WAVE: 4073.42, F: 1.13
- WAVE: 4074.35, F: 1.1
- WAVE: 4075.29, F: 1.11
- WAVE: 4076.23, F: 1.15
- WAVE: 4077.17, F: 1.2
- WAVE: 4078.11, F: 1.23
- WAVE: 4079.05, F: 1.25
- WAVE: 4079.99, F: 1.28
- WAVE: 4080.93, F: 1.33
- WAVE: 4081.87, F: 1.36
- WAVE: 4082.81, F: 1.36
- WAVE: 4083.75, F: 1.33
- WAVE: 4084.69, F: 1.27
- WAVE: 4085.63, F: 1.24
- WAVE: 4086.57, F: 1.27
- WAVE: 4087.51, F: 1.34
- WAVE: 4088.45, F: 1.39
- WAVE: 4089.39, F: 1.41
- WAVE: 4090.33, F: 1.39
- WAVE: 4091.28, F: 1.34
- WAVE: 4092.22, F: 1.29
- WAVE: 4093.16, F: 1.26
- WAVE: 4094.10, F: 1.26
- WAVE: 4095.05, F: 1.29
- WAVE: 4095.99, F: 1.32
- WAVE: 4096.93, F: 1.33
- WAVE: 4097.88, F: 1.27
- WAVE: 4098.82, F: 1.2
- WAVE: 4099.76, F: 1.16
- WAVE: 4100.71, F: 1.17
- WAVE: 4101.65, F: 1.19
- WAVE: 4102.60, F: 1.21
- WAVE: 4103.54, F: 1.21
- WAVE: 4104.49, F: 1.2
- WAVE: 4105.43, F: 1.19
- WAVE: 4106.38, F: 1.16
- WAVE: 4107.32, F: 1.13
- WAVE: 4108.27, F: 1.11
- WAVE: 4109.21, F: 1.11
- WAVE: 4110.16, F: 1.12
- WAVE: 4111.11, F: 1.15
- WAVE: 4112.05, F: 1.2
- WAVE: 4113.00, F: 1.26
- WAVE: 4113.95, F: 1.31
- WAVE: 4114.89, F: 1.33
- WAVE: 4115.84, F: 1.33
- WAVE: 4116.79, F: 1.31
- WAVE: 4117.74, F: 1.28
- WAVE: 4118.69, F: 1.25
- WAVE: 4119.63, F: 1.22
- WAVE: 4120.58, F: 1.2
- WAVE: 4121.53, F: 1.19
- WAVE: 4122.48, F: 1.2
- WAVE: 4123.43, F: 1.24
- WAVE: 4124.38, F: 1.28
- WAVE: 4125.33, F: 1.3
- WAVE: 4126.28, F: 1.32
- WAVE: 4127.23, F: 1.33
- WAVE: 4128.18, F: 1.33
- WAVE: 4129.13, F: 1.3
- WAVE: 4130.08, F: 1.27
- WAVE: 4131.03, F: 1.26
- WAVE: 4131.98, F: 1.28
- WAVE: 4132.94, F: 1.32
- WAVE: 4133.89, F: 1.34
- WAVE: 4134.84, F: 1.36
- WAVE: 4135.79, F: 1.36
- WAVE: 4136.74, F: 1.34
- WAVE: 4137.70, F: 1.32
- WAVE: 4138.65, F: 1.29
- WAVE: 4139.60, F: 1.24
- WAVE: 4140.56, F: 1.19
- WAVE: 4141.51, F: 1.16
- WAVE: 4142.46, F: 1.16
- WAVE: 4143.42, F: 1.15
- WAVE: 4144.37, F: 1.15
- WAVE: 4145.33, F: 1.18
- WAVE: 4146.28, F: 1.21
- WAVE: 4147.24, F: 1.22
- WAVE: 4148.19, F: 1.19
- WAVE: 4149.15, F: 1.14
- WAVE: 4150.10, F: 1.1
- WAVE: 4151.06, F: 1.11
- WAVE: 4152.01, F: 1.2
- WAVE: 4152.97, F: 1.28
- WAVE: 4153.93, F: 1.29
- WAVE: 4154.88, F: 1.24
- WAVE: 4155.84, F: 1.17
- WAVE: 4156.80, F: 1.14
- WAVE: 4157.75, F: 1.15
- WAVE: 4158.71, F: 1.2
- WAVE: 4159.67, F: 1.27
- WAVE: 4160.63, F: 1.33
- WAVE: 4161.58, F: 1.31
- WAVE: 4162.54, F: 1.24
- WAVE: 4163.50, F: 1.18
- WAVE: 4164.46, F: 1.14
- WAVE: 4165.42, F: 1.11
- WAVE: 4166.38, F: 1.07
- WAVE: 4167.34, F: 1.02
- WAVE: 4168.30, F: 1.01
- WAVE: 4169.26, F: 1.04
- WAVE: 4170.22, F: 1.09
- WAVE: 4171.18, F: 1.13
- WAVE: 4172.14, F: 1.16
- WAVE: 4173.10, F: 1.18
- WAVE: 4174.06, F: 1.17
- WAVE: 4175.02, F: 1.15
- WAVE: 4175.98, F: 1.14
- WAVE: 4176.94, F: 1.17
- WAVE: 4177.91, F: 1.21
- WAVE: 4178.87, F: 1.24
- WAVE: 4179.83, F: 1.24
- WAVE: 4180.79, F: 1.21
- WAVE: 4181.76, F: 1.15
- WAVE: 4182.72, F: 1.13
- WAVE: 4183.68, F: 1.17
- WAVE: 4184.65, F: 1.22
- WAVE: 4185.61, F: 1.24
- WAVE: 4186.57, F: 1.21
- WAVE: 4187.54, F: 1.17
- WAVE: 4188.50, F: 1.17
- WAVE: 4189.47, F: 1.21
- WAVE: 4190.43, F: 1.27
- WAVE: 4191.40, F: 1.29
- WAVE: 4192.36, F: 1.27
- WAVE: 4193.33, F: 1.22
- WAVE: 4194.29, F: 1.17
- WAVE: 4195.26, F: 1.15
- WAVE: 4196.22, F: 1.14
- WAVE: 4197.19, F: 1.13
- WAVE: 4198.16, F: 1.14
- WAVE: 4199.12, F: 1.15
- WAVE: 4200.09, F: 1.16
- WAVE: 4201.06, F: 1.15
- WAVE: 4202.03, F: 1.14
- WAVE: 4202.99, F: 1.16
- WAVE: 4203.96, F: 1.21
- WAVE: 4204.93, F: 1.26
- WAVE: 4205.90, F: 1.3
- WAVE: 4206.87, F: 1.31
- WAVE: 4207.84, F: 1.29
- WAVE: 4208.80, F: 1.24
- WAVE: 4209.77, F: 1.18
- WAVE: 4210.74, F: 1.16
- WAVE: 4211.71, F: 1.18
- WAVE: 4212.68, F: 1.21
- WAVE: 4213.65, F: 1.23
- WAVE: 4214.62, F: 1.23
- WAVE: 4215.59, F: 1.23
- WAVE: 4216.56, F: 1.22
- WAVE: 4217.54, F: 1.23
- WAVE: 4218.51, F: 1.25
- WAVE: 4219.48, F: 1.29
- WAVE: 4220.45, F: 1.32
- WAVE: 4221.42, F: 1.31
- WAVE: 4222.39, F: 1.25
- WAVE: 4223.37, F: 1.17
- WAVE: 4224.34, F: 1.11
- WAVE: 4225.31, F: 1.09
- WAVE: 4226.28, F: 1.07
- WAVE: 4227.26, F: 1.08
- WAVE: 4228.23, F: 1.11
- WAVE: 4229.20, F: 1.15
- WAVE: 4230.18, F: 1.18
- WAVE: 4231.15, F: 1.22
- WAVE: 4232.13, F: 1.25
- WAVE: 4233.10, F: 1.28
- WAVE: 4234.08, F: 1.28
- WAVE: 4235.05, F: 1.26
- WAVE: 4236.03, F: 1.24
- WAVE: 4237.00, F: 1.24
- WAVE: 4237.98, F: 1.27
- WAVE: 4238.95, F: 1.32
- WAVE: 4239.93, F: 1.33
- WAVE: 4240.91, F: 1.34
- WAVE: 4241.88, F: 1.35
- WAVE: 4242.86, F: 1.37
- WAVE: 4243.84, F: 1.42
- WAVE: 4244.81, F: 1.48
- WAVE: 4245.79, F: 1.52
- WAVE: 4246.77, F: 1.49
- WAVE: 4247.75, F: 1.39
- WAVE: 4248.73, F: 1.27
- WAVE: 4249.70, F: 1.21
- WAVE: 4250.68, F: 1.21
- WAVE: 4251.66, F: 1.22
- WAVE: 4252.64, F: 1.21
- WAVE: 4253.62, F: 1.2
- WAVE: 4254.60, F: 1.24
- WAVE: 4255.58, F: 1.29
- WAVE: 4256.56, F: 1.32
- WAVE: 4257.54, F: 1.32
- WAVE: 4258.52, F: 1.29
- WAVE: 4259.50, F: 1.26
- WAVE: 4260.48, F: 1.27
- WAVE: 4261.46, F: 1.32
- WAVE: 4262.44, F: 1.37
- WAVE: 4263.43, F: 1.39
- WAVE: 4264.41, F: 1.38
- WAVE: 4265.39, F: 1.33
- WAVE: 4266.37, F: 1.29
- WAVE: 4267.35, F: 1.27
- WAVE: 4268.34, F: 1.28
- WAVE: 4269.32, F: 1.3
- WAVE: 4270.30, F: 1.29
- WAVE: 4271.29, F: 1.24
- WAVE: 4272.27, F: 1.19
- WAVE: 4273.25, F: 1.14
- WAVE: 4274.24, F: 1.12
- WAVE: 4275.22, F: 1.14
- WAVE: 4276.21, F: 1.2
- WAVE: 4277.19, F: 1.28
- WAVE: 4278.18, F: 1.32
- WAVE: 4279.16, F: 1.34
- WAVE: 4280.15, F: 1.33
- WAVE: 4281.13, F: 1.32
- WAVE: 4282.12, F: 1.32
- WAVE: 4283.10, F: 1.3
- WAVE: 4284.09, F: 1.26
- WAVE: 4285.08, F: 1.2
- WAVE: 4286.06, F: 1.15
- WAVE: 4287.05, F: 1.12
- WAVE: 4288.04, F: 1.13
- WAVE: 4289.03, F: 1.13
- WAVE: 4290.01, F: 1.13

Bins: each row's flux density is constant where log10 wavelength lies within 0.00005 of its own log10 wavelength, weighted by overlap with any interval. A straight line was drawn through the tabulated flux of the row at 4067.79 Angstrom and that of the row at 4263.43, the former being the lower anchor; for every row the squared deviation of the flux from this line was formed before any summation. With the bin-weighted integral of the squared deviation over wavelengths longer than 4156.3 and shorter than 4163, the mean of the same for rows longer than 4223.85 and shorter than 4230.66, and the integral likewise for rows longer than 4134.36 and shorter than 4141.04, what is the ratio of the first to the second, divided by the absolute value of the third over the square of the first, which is 2.1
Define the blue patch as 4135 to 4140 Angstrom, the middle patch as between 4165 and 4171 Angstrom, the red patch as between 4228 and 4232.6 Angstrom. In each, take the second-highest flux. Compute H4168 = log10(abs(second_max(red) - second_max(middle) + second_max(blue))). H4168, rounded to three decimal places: 0.167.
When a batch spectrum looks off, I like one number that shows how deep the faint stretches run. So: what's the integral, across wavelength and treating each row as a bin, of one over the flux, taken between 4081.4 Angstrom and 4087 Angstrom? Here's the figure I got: 4.3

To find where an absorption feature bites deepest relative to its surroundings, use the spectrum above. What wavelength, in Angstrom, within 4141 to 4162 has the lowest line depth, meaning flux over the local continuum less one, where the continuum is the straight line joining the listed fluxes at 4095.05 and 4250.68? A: 4150.10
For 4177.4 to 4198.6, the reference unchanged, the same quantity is 4182.72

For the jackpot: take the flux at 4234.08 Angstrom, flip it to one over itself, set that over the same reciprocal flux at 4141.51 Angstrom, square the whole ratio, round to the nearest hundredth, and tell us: 0.82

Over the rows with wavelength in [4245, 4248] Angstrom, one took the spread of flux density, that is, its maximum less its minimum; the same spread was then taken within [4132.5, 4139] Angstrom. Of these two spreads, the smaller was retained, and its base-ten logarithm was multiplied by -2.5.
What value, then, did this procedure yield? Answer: 2.9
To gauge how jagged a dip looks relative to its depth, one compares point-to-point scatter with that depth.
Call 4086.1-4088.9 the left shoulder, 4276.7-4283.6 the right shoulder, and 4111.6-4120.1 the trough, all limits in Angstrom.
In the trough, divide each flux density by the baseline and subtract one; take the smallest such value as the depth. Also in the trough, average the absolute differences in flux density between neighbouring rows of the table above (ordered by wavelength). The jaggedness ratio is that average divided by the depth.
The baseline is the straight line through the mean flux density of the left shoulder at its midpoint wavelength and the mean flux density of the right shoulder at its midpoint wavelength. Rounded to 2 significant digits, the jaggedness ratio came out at -0.30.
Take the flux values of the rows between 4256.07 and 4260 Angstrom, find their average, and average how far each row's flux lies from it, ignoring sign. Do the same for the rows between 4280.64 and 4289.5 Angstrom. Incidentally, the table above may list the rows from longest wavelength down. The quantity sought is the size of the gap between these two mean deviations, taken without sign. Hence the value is 0.054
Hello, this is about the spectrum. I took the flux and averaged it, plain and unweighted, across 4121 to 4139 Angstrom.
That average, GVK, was 1.30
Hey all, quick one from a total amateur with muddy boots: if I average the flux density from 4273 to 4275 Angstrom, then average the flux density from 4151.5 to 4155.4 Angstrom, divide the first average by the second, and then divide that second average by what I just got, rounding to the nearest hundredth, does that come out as 1.39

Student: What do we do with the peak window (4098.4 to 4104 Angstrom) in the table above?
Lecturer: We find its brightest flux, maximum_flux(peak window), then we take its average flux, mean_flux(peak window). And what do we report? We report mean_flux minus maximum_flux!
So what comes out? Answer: -0.020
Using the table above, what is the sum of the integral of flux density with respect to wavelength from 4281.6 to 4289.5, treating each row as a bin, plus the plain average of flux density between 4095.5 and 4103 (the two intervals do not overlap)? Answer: 10.7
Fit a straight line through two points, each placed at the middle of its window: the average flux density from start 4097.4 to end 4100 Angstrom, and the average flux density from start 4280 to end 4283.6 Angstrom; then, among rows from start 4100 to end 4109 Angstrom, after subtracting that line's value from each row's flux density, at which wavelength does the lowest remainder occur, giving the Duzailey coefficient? 4108.27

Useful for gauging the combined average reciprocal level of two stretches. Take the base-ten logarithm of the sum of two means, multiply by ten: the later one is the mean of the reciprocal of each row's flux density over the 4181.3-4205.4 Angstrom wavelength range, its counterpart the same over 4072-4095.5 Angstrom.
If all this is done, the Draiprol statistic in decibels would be 2.13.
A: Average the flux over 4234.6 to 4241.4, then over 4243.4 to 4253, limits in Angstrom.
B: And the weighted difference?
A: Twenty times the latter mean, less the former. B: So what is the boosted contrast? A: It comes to 25.6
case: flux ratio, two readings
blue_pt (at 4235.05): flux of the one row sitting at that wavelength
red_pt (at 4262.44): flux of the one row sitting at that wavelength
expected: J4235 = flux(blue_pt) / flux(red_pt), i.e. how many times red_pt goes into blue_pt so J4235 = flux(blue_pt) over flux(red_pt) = 0.92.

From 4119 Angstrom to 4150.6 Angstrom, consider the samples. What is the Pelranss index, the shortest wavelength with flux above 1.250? 4124.38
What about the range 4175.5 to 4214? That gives 4190.43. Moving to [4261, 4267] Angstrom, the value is 4261.46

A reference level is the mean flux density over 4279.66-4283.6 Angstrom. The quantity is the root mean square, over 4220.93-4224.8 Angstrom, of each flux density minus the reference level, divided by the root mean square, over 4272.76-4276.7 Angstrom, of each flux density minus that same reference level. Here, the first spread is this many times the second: 0.8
